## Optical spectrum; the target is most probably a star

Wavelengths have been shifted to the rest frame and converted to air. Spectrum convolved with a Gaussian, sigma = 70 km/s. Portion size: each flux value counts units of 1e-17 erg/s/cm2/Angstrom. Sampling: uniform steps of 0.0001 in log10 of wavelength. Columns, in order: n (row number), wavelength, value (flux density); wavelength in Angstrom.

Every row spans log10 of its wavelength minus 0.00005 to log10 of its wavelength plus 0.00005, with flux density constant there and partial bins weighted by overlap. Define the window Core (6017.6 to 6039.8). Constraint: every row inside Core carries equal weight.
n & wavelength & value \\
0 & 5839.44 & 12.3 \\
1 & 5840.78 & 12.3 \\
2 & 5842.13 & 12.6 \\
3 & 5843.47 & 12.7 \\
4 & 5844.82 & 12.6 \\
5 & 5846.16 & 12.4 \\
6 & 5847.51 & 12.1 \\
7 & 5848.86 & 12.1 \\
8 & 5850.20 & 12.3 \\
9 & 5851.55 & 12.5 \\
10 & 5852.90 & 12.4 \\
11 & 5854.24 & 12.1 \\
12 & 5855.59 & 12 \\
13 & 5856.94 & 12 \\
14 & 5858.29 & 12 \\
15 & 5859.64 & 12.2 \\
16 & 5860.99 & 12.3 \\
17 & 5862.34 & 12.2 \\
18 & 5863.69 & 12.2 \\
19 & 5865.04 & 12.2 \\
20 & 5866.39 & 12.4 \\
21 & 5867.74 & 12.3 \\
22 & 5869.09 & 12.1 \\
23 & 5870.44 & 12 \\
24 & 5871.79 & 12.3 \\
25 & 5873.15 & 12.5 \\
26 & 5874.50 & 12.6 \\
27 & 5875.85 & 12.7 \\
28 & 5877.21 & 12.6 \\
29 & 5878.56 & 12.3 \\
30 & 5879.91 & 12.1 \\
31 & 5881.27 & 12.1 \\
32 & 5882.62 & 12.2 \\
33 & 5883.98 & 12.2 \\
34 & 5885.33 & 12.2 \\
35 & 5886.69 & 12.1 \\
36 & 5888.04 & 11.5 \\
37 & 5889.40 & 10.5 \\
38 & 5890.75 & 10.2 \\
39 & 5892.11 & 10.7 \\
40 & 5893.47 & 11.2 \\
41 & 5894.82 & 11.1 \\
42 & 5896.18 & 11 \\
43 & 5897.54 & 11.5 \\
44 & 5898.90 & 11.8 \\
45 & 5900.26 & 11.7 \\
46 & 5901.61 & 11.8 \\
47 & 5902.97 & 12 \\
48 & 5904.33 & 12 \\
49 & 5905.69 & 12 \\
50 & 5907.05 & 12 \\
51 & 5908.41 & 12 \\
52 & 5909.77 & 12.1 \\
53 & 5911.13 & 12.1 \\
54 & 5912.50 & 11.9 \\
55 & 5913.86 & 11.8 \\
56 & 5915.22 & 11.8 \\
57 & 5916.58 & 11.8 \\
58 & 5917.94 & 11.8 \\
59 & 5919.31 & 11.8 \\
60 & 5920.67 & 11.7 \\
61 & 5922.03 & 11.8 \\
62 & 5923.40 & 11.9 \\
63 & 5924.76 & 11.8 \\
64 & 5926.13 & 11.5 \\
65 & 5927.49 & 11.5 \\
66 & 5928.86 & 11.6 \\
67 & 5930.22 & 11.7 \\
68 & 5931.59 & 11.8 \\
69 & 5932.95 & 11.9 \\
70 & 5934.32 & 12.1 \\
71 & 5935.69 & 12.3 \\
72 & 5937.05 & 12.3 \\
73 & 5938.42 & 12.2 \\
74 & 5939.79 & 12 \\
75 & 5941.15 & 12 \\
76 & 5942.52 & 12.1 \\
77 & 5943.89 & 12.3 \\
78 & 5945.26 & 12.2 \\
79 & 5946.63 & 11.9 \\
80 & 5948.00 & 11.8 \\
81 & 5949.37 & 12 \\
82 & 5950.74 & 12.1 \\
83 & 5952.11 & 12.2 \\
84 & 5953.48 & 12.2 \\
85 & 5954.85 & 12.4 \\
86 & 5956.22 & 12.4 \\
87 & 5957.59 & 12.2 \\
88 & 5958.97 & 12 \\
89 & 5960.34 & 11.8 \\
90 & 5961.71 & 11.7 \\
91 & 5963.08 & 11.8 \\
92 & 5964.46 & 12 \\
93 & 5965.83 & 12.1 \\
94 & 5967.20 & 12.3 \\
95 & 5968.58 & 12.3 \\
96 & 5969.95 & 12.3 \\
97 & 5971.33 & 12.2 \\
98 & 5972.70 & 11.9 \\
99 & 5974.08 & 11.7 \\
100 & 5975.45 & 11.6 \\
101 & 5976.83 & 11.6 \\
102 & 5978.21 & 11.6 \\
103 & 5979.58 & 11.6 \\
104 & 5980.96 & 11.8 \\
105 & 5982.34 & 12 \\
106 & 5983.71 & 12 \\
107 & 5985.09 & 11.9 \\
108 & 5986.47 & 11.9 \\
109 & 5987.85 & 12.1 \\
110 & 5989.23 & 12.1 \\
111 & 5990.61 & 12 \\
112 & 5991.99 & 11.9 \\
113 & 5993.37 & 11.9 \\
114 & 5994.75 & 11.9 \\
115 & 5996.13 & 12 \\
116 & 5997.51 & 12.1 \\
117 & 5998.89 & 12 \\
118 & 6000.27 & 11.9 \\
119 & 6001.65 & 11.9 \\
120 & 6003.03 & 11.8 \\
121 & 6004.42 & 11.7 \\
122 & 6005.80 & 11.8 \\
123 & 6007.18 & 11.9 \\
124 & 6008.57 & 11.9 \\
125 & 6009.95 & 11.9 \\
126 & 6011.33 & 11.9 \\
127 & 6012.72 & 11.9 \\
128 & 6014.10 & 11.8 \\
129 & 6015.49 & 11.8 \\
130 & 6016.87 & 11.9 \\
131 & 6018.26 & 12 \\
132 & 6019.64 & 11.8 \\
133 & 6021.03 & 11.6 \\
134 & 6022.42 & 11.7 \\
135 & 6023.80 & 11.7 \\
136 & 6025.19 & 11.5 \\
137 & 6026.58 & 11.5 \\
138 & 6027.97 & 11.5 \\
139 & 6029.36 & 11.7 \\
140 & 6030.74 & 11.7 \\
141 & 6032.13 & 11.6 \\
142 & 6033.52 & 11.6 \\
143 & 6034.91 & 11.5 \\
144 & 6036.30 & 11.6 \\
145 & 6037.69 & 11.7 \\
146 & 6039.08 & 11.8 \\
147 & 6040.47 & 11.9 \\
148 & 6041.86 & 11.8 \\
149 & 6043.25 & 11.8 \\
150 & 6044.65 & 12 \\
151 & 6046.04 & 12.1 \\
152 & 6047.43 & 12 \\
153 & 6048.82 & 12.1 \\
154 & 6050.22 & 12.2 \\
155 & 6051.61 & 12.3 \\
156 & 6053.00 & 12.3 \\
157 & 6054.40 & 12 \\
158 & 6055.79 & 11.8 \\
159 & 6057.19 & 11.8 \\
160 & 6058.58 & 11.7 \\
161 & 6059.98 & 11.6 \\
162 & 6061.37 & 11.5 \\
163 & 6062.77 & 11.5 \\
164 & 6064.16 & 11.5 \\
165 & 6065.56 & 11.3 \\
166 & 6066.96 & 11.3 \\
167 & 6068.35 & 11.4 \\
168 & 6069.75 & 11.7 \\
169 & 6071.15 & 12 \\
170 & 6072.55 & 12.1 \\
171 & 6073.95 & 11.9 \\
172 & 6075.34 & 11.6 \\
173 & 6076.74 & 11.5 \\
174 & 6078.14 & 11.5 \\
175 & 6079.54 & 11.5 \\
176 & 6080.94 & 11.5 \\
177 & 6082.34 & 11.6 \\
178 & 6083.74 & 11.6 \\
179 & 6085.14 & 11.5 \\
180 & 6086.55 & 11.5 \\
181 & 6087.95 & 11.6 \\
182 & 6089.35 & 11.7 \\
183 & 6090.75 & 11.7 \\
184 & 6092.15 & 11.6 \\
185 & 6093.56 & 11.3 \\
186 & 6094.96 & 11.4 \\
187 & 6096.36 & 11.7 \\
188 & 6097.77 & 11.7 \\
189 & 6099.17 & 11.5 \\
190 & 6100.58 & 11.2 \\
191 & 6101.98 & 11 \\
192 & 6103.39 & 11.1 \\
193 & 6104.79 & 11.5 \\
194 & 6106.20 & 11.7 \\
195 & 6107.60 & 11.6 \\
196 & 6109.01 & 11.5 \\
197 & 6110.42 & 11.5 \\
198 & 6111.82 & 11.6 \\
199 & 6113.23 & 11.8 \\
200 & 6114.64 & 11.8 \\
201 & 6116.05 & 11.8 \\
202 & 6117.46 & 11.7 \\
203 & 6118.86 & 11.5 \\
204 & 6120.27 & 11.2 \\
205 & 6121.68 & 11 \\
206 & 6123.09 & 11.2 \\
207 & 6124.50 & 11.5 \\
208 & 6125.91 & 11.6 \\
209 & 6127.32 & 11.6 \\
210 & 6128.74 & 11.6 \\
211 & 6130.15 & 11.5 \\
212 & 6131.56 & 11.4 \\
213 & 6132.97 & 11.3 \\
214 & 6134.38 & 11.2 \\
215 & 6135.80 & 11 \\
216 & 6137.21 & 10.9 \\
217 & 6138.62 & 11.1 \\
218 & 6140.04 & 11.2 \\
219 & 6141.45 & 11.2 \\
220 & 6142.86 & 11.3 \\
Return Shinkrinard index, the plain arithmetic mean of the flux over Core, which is 11.7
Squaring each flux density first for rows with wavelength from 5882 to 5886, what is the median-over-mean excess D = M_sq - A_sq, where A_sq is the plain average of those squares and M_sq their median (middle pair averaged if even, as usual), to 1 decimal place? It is 0.0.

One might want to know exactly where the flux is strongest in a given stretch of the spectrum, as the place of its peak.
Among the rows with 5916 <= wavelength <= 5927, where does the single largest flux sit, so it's 5923.40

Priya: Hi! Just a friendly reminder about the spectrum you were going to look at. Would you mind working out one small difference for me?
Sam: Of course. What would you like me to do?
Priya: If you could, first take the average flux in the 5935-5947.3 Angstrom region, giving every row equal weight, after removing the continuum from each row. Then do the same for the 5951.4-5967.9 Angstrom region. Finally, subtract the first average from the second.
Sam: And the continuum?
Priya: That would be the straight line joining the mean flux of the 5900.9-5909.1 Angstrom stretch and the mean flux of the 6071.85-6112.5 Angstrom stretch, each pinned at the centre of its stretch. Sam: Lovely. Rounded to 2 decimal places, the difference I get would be -0.01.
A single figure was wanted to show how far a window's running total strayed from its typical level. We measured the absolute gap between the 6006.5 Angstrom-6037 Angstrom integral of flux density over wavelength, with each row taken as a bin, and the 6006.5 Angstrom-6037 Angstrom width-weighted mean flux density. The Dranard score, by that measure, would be 346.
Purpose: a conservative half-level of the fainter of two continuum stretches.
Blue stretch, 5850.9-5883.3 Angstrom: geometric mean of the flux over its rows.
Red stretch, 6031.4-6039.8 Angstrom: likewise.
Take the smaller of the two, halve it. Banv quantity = 5.82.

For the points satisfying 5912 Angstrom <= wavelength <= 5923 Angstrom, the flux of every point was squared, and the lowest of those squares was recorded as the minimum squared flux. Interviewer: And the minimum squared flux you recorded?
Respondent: 137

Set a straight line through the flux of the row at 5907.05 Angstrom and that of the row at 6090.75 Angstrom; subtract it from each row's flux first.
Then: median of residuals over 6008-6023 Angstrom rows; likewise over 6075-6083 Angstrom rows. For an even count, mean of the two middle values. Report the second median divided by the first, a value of -3.3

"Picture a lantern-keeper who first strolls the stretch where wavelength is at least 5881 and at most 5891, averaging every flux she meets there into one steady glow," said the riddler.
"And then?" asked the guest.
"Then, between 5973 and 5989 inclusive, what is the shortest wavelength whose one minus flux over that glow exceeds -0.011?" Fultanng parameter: 5974.08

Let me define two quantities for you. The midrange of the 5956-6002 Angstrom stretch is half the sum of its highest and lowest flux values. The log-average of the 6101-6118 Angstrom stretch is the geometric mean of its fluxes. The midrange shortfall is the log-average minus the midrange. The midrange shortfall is -0.5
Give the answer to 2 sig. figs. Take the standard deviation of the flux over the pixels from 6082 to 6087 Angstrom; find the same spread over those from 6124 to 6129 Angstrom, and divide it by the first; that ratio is 0.87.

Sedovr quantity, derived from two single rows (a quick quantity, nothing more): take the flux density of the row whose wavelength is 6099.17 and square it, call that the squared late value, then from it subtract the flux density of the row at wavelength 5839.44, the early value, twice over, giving 108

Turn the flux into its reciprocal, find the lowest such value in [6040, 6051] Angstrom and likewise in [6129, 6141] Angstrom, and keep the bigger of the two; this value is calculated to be 0.0870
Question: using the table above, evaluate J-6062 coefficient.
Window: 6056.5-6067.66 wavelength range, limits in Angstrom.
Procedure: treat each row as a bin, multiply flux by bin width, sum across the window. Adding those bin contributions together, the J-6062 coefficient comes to 129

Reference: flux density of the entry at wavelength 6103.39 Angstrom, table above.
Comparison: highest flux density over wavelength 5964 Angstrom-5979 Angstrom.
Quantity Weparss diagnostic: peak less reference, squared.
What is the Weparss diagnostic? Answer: 1.44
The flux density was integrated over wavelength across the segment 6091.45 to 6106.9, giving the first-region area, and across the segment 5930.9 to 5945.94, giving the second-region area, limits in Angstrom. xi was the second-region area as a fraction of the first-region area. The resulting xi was 1.03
